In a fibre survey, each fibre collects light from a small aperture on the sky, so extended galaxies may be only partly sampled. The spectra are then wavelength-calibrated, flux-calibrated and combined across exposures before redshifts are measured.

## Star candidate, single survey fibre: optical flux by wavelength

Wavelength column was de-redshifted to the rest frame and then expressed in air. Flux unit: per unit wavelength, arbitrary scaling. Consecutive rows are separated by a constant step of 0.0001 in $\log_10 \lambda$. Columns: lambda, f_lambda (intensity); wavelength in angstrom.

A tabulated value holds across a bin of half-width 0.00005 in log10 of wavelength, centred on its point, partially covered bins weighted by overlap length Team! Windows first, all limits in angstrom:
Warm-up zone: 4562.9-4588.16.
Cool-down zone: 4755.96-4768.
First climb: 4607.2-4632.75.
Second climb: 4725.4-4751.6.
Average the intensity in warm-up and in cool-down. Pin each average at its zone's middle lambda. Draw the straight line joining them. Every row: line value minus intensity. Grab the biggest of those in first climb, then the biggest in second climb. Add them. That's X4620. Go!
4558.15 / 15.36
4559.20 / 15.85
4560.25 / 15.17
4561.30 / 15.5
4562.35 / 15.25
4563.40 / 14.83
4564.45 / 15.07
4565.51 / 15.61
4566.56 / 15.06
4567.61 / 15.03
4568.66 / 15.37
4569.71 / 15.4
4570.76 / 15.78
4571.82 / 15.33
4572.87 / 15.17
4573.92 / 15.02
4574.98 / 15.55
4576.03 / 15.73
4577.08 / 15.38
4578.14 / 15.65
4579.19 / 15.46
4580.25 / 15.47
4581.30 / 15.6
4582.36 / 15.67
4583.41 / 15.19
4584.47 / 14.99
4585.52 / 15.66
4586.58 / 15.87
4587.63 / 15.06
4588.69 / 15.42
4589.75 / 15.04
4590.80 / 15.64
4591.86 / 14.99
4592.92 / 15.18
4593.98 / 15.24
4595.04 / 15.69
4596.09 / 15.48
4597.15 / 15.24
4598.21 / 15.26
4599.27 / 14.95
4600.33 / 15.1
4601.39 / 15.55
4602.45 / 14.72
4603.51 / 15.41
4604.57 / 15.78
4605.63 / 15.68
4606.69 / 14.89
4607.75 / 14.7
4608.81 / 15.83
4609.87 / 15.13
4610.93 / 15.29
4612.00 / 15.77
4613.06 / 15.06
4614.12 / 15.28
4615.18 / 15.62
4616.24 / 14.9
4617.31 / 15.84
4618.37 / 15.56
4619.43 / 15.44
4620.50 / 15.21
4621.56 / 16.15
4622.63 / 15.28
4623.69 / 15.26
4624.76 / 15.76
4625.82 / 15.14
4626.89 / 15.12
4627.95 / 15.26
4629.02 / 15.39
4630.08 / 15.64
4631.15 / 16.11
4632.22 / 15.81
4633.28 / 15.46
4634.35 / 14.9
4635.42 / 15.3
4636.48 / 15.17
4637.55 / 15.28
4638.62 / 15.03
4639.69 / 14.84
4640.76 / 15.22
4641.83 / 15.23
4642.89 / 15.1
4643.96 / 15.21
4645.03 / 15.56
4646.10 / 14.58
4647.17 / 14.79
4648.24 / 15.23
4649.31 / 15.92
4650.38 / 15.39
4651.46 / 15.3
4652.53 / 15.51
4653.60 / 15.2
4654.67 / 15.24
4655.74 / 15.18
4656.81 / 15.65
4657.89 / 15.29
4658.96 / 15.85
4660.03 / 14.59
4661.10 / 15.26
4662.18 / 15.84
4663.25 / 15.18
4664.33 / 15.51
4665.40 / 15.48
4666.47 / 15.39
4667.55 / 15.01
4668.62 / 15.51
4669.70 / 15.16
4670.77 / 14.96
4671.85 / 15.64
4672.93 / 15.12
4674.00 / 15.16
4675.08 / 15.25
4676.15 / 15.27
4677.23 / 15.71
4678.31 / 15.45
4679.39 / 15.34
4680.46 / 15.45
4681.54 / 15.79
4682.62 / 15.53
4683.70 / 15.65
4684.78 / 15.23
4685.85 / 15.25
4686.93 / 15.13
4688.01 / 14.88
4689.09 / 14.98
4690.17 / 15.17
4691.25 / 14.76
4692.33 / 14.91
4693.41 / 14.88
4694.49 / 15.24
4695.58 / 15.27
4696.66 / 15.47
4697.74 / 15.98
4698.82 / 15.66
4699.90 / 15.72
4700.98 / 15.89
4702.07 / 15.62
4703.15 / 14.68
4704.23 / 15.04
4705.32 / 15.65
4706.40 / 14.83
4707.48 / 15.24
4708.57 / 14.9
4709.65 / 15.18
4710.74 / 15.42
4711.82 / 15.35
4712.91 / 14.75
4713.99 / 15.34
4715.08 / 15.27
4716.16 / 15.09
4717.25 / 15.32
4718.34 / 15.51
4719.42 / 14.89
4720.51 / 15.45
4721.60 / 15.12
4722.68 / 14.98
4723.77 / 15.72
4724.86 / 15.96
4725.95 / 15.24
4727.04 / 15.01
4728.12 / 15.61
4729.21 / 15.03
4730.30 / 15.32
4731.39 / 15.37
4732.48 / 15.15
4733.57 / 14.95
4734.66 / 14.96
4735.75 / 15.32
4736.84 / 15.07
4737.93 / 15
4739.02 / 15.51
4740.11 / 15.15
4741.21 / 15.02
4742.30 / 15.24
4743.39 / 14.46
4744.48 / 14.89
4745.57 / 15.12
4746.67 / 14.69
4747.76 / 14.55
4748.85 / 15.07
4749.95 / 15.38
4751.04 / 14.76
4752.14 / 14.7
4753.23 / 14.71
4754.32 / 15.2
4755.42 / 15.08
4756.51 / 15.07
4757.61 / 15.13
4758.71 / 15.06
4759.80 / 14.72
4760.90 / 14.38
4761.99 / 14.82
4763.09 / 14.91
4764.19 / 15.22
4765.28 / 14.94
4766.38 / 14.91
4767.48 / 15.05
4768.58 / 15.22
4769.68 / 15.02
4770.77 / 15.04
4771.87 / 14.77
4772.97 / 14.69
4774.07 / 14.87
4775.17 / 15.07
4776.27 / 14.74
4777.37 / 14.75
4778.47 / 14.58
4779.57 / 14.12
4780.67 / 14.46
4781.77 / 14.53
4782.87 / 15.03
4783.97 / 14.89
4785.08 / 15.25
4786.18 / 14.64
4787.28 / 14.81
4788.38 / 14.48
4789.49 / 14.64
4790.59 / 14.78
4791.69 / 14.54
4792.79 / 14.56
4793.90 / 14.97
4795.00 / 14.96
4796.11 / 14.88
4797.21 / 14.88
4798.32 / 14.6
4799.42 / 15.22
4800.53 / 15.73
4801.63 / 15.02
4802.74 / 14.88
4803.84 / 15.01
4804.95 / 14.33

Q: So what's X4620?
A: 1.1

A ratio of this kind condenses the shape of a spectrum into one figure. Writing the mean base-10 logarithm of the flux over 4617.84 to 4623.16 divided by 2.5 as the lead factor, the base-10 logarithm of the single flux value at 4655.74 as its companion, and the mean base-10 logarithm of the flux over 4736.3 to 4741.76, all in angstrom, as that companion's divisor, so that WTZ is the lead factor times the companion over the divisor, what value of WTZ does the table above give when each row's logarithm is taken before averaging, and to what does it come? 0.477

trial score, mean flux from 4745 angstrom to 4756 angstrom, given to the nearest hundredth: 14.93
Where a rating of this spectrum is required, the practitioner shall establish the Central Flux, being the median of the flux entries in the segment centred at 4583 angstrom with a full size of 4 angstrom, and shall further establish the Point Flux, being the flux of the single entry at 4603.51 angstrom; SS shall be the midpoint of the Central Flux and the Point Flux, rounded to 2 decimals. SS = 15.40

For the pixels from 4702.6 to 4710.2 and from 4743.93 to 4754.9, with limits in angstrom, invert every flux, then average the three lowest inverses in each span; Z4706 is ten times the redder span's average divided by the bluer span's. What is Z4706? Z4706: 10.1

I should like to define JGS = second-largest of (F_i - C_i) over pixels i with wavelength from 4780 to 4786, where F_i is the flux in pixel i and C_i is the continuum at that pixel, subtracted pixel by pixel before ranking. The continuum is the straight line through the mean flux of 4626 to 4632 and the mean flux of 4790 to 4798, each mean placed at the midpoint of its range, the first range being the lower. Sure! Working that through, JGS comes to 0.19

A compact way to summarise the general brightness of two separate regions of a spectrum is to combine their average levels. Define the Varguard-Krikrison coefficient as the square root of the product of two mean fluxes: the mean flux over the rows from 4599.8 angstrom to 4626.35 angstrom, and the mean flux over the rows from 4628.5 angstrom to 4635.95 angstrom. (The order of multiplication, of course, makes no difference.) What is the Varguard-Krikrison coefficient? 15.4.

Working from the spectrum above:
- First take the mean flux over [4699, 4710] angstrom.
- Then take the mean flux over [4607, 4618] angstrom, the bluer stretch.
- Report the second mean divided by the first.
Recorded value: 1.00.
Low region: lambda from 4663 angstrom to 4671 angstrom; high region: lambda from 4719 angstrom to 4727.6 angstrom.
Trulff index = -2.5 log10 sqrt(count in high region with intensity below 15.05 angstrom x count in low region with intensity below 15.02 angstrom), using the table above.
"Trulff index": -0.97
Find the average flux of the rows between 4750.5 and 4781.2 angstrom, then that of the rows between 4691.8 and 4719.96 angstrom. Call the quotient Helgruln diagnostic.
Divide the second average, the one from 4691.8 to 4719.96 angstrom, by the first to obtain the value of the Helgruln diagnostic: 1.028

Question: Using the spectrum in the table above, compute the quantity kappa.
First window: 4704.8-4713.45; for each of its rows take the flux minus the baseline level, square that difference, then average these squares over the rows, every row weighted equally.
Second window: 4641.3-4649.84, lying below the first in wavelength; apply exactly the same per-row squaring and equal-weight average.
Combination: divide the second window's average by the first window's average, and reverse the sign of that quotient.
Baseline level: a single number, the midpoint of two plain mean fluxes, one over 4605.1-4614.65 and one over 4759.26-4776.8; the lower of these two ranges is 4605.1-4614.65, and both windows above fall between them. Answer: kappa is -1.8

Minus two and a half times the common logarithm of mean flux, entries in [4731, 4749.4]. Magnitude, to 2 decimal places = -2.94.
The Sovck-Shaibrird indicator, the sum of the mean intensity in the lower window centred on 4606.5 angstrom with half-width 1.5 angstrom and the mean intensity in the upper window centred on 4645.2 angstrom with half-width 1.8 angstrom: 30.2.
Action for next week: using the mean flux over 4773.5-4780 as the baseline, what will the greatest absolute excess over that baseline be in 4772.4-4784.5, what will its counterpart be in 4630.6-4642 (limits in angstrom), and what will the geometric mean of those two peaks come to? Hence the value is 0.90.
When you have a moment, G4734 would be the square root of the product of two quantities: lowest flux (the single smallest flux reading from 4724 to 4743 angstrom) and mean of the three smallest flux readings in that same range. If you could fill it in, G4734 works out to 14.96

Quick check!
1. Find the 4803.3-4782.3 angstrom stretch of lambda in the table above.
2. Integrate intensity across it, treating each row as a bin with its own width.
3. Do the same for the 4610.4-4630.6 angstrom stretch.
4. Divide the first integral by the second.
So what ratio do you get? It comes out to 1.00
